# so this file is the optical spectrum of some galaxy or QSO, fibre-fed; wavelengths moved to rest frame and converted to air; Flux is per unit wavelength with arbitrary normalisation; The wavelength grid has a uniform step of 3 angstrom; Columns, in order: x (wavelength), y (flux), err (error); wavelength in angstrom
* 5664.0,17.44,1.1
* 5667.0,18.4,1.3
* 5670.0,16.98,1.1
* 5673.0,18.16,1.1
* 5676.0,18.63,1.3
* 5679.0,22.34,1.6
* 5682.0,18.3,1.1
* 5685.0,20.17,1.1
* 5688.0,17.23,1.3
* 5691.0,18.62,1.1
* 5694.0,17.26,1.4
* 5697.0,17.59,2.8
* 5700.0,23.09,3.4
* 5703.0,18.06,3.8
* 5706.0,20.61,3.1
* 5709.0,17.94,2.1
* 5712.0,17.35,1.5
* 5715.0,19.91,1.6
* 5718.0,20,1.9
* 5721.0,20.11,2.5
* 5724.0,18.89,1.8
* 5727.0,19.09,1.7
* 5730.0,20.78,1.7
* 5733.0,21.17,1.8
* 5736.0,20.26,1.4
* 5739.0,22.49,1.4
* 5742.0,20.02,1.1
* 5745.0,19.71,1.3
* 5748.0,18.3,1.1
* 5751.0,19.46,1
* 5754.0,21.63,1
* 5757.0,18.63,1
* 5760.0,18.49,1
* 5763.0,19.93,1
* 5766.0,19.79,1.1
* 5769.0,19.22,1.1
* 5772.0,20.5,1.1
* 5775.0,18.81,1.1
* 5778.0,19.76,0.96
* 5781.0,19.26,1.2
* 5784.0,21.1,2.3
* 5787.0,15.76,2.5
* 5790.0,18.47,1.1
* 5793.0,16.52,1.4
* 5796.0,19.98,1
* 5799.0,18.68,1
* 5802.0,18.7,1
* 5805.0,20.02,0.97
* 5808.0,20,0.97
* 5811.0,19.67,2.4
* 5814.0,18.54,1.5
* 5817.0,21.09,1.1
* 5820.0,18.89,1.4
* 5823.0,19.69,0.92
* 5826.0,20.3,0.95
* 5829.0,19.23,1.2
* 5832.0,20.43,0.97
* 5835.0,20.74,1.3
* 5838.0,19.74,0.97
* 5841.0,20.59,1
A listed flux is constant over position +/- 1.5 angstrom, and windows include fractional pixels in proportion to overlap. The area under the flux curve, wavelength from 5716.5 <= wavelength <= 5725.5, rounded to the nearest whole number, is 177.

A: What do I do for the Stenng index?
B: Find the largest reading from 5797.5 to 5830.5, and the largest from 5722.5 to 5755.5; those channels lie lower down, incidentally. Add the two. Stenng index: 43.6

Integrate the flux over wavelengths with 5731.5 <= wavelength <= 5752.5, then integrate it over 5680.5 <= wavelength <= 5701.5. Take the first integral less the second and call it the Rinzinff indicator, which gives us 27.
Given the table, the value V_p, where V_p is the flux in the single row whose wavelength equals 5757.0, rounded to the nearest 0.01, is 18.63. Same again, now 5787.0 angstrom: 15.76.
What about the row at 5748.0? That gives 18.30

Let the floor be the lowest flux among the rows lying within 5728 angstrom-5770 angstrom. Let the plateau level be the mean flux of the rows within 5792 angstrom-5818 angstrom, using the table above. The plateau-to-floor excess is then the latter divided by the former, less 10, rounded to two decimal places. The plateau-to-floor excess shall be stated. -8.95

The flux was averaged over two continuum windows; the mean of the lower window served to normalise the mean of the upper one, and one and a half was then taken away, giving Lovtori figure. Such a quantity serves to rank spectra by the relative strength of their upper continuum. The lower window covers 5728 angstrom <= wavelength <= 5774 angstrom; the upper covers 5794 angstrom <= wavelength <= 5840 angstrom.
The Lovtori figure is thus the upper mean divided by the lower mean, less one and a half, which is -0.516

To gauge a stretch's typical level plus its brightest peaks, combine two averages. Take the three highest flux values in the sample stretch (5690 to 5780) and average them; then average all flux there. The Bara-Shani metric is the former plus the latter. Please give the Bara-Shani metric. 42.0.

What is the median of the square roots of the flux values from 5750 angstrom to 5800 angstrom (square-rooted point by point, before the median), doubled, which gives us 8.78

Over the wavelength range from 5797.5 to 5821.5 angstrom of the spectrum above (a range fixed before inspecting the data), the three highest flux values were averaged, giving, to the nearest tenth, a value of 20.4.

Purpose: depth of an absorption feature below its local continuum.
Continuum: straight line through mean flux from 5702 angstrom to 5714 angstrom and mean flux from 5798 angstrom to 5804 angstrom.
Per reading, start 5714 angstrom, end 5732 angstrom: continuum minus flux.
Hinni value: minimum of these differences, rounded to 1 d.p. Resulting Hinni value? -2.2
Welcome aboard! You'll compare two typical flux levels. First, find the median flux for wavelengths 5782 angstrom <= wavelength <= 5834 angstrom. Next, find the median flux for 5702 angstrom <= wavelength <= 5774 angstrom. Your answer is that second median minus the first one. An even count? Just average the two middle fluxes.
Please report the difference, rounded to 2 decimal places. 0.18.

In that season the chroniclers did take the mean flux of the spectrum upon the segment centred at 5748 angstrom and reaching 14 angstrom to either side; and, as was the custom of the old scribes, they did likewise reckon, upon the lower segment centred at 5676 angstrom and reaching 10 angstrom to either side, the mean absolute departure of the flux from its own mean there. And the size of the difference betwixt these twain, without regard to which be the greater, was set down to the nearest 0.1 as 18.6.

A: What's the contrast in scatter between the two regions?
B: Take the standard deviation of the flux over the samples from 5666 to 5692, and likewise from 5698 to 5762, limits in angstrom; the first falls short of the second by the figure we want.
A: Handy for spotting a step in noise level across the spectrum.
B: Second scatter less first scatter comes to -0.1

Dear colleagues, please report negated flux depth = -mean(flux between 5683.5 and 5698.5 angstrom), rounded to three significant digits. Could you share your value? -18.2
